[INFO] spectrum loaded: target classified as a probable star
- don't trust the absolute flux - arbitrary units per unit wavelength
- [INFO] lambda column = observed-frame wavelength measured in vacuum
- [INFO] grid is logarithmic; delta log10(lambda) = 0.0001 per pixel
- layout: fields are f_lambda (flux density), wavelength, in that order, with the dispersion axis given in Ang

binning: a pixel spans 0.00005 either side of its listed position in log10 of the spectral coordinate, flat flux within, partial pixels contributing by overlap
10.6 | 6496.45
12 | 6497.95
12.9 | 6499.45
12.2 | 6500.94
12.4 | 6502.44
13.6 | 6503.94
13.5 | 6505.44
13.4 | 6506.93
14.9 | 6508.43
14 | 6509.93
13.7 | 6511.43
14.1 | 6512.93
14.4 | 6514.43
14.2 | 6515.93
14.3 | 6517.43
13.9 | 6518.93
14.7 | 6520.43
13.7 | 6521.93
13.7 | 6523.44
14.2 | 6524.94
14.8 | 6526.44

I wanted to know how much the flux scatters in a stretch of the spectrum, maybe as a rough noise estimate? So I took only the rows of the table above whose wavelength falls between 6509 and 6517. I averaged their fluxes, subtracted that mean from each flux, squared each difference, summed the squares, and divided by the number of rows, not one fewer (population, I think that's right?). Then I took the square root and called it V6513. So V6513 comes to 0.23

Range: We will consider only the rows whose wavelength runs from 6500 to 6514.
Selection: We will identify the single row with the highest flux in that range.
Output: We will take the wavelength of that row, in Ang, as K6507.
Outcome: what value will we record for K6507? 6508.43 Ang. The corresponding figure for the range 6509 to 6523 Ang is 6520.43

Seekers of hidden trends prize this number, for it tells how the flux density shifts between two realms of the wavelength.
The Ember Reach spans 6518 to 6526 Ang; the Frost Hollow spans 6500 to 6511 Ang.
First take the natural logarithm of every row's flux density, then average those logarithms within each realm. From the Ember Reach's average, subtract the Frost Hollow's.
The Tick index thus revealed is 0.05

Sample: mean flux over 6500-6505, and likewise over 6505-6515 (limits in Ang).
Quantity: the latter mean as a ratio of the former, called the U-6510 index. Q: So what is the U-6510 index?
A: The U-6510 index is 1.10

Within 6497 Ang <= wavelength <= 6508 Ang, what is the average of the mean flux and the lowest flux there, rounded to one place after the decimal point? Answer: 12.4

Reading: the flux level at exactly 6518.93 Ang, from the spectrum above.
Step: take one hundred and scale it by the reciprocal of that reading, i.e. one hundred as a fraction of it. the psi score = 7.2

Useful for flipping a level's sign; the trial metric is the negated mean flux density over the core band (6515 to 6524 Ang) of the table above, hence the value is -14.1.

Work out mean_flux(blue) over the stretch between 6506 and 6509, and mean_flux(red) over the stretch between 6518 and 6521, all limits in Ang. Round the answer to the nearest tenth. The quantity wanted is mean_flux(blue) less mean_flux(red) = -0.2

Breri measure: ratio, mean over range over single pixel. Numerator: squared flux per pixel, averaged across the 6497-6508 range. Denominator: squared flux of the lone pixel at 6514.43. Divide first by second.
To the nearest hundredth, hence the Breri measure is 0.80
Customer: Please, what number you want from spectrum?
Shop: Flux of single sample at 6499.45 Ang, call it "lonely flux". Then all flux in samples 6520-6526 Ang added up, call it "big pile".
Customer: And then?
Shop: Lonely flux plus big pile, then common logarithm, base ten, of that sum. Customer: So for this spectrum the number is 1.84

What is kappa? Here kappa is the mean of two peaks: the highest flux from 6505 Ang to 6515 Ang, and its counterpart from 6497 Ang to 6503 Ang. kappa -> 13.9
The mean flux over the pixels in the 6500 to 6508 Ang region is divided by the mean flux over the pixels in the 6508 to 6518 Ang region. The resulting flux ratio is 0.92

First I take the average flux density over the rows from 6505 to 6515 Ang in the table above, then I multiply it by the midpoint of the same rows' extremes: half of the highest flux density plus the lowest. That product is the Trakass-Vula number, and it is 198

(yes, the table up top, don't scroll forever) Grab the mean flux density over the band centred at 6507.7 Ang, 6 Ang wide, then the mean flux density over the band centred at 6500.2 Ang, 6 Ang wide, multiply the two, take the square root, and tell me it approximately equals 13.1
